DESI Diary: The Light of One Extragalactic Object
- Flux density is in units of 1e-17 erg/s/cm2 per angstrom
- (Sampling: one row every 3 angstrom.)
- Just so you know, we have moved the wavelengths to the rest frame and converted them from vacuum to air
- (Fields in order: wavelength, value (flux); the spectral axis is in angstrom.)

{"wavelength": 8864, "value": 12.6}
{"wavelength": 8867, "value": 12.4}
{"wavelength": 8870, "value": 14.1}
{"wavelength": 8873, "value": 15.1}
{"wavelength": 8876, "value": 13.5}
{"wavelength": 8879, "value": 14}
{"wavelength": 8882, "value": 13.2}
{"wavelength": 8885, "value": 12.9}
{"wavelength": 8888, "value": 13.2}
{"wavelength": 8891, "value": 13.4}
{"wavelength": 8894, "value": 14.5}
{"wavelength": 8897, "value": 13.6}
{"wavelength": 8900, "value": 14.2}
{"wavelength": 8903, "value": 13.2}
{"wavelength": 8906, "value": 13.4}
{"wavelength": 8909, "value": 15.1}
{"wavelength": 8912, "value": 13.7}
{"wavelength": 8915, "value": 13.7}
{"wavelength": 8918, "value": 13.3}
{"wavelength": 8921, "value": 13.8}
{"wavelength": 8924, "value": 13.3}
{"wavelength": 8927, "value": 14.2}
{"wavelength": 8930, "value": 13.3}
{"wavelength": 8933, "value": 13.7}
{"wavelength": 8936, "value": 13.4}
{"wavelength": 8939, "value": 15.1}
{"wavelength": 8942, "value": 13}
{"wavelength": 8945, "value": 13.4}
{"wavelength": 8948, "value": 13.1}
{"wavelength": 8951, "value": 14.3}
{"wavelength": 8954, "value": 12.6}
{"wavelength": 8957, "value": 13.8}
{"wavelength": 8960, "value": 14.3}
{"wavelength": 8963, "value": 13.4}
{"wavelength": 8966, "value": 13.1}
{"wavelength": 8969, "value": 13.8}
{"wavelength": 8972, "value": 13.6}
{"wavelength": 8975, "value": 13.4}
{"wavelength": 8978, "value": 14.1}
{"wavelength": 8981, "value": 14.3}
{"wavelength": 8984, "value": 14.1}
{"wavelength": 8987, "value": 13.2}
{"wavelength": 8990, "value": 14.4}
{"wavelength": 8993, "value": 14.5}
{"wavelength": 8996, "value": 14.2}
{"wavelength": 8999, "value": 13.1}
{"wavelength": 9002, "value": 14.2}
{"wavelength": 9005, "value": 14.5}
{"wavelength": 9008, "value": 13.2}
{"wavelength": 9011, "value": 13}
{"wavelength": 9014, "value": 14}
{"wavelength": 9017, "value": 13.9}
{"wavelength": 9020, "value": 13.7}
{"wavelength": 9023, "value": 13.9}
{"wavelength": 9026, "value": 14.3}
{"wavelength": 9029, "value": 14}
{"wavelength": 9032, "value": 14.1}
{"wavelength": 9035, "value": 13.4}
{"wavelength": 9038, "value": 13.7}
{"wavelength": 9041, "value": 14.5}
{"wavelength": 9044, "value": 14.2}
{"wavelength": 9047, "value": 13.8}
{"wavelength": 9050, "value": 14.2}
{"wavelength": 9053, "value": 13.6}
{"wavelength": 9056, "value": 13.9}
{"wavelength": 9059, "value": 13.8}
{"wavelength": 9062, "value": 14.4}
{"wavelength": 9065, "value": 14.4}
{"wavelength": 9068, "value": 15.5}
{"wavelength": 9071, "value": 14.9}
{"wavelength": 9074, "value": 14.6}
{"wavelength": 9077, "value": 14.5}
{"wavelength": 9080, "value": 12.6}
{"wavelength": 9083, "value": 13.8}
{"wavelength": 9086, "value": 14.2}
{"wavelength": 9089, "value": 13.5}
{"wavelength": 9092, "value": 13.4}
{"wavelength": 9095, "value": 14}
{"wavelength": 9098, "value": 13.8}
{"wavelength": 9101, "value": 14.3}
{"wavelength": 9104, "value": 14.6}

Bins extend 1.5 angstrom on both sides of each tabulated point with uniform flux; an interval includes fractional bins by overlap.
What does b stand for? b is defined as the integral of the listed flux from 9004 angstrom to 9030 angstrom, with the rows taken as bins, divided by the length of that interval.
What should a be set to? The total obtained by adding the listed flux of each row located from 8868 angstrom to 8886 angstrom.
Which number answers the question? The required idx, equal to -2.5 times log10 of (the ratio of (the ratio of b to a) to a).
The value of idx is 6.7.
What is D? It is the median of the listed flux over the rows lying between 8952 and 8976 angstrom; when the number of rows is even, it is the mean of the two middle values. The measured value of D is 13.5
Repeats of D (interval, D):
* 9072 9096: 13.9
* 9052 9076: 14.4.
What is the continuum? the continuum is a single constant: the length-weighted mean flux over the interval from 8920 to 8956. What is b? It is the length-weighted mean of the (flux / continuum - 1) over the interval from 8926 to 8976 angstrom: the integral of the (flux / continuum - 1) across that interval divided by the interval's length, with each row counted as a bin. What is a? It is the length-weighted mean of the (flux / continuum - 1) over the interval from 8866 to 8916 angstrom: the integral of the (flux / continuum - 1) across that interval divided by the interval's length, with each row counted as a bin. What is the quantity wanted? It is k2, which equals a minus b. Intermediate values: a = 0.01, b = 0.001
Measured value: 0.009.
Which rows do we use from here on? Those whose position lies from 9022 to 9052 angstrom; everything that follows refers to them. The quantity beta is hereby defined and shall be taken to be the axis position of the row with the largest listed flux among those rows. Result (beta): 9041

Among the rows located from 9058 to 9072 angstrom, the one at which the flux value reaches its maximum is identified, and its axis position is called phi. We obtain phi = 9068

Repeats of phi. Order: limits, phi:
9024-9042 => 9041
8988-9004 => 8993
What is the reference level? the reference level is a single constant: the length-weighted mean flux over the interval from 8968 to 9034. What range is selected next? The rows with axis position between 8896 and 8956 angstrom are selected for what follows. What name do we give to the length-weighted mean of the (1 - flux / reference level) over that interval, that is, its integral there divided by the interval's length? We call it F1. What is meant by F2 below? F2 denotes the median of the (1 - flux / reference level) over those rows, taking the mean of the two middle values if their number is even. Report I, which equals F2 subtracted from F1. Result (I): -0.012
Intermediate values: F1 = 0.015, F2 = 0.03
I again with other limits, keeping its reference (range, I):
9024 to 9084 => 0.003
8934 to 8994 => -0.003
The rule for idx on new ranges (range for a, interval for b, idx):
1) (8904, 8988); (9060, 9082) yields 10.0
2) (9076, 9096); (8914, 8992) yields 7.1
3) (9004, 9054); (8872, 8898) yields 9.0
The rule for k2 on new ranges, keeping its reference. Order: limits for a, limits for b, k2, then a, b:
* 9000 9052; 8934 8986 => 0.016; 0.02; 0.007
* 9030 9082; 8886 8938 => 0.030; 0.04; 0.008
